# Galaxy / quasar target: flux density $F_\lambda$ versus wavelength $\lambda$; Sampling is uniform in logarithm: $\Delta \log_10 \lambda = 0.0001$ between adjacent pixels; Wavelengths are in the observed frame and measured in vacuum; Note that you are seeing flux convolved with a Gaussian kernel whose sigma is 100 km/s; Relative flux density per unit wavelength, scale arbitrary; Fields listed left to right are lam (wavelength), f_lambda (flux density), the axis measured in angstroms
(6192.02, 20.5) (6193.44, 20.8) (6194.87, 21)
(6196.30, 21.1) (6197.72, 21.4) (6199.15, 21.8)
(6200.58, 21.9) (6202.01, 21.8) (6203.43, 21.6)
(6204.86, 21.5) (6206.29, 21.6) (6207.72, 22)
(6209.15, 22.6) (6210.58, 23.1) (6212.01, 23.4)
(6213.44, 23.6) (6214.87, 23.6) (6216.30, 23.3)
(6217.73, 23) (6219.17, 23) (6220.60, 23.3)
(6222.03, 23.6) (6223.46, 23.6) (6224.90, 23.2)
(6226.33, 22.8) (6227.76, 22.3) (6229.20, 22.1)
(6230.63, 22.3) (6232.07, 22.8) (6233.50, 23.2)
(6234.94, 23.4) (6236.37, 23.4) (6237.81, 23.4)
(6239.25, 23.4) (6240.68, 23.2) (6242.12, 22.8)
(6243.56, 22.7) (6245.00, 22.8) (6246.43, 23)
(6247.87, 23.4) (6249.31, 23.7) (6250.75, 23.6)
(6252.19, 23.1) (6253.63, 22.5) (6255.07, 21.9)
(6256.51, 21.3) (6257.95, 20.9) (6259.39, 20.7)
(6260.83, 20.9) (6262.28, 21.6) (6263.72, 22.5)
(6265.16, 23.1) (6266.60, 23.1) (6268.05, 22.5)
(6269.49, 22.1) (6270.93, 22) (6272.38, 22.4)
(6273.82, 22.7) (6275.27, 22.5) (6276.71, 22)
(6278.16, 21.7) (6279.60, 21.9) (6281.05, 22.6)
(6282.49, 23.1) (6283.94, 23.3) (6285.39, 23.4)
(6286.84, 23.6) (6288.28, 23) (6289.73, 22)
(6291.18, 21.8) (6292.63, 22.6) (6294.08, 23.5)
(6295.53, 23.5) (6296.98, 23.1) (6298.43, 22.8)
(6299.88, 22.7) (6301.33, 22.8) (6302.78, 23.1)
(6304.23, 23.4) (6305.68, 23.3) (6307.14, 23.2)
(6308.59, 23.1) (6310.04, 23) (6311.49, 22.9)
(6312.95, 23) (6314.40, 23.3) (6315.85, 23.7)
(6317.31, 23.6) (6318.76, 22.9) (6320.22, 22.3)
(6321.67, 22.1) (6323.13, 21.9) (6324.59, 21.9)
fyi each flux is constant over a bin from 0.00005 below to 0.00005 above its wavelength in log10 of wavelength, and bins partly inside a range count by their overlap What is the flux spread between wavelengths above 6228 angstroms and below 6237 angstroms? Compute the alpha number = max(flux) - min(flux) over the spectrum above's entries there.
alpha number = 1.3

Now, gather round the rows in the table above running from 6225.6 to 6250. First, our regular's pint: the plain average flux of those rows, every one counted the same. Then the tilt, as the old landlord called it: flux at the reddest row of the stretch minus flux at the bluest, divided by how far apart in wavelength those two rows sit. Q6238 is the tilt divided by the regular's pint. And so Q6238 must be 0.002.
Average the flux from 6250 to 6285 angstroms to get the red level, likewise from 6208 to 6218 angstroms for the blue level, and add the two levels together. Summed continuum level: 45.5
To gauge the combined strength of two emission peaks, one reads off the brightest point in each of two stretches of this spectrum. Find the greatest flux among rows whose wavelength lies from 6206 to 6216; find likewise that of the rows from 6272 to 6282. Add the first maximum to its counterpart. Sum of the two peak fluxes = 46.3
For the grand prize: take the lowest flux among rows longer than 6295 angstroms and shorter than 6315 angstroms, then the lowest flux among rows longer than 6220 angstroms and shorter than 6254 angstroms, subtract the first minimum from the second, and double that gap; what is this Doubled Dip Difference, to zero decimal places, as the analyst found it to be -1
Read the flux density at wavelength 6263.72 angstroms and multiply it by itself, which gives 506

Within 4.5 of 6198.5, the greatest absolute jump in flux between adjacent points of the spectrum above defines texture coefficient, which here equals 0.40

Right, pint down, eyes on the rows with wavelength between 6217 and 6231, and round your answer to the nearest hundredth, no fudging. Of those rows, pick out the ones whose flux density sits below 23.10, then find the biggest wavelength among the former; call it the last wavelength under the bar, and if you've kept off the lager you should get 6230.63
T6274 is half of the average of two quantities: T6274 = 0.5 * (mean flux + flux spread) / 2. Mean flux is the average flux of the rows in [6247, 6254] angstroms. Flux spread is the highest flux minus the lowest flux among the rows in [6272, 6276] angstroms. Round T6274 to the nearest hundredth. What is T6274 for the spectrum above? 5.89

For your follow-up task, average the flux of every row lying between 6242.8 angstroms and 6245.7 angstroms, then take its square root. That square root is 4.77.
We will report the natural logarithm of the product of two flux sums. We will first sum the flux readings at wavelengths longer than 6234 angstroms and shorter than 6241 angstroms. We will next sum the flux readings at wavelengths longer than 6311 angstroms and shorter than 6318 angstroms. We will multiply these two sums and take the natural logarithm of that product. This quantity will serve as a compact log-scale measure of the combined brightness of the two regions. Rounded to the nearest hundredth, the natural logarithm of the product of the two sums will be 9.52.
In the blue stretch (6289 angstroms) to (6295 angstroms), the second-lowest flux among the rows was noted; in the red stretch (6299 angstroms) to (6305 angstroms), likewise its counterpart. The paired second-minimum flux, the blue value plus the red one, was 44.8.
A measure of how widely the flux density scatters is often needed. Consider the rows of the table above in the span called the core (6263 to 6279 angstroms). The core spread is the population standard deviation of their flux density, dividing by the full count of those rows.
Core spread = 0.43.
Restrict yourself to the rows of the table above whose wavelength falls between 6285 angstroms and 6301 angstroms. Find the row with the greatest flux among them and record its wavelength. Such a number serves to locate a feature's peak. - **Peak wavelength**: 6286.84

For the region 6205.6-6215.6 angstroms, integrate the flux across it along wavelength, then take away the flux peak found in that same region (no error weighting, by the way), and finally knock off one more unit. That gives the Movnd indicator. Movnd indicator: 204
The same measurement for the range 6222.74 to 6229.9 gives 139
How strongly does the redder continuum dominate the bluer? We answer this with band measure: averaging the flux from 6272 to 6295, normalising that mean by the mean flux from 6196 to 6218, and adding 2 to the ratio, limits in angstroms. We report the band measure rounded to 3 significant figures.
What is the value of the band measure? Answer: 3.01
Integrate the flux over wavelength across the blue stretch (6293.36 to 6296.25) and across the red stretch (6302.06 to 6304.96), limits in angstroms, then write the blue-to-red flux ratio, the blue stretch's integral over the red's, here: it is 1.01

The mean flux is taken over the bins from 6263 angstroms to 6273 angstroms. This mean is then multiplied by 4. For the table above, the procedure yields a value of 90.1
